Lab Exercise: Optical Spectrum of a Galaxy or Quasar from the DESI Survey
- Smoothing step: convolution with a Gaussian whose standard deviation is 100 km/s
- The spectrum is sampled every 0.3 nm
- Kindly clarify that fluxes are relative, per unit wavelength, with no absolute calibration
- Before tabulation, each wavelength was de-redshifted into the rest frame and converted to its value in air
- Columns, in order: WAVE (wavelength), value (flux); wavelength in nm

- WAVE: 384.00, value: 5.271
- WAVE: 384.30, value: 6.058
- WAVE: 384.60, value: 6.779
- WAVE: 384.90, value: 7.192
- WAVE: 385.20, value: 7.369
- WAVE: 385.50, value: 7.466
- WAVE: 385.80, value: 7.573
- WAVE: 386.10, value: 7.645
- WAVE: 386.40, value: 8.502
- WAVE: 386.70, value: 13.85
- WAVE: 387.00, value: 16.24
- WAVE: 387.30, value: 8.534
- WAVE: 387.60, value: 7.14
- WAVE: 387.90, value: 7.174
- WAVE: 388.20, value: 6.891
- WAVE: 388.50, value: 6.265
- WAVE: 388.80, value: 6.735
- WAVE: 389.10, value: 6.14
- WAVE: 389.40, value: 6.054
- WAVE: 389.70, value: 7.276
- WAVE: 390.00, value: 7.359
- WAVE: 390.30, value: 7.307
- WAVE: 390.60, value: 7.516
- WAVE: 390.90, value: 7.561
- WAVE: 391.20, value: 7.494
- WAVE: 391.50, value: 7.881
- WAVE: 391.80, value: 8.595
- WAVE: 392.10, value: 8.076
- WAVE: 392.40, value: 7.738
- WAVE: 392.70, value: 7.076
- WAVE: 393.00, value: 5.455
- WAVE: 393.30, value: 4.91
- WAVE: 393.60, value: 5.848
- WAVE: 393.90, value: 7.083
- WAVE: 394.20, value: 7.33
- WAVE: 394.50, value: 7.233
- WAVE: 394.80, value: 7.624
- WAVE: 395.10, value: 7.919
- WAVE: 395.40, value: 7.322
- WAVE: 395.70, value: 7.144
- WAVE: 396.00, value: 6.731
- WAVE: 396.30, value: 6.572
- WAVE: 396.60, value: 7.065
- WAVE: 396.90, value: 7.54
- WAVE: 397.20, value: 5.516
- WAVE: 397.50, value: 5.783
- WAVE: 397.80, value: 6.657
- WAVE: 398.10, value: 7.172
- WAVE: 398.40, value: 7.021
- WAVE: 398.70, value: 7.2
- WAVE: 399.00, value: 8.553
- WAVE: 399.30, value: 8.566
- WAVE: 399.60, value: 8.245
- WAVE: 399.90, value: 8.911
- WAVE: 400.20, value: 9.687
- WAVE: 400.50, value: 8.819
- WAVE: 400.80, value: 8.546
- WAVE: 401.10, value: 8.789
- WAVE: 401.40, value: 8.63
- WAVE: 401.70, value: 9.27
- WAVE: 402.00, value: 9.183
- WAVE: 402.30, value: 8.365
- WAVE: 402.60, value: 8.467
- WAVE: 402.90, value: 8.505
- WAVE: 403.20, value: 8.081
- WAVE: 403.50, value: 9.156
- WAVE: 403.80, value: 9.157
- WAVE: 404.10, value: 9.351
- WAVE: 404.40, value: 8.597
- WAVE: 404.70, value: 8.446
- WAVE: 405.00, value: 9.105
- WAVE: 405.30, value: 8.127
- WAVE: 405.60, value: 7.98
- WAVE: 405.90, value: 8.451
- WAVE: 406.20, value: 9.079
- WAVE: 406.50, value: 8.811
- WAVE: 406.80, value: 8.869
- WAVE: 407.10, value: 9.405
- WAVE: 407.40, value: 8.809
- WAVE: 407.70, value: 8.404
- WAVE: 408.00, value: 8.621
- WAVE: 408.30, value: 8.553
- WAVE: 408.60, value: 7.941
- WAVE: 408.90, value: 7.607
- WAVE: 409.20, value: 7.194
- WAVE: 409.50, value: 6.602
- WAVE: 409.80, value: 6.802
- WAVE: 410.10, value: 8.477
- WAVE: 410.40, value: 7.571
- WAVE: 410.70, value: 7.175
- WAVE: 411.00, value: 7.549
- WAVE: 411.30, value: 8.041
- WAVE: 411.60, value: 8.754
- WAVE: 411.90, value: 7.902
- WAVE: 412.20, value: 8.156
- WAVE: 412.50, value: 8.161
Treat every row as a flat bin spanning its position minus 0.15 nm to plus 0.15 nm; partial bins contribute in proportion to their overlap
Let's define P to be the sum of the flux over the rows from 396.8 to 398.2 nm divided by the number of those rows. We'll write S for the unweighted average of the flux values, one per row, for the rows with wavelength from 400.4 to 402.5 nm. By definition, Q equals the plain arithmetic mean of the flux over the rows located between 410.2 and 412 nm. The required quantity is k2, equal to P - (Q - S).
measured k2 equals 7.5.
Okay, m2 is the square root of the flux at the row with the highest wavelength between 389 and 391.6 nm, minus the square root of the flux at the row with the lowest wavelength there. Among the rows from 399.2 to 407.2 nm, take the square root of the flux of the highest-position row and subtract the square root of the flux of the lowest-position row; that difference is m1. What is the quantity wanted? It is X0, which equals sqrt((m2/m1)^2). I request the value 2.4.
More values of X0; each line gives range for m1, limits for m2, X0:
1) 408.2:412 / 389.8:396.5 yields 1.3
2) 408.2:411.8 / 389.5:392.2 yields 4.2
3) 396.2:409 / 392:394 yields 0.9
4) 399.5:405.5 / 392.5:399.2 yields 12.8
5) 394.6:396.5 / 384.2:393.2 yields 0.6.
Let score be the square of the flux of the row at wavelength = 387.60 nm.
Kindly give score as 51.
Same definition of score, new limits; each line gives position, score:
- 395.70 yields 51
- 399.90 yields 79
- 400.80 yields 73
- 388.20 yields 47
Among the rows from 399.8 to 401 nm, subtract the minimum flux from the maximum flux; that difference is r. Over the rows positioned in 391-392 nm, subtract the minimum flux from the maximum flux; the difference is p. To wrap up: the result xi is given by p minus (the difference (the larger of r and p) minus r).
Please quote 1.10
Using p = 1.1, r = 1.1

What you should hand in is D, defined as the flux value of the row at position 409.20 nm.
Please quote 7.194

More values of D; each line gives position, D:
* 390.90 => 7.561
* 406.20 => 9.079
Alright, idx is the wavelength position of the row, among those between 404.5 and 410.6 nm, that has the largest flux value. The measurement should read 407.10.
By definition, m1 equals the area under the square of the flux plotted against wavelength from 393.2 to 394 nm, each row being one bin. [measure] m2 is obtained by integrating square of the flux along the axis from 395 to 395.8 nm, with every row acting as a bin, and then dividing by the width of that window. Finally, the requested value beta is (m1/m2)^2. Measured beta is 0.27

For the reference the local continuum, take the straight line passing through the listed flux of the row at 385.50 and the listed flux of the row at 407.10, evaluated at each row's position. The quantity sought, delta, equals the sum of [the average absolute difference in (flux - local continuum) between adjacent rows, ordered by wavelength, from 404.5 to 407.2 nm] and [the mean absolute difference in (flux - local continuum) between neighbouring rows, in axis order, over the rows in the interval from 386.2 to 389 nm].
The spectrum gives 2.74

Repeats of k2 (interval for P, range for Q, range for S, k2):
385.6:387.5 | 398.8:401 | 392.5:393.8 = 7.5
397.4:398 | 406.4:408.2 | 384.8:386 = 4.8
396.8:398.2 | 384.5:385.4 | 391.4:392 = 7.7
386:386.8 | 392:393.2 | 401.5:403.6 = 11.6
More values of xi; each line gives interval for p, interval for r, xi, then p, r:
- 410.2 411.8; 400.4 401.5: 0.27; 1.6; 0.3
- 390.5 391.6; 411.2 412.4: 0.39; 0.4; 0.9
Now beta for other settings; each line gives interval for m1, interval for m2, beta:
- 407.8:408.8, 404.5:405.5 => 0.91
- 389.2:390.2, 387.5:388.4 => 0.93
